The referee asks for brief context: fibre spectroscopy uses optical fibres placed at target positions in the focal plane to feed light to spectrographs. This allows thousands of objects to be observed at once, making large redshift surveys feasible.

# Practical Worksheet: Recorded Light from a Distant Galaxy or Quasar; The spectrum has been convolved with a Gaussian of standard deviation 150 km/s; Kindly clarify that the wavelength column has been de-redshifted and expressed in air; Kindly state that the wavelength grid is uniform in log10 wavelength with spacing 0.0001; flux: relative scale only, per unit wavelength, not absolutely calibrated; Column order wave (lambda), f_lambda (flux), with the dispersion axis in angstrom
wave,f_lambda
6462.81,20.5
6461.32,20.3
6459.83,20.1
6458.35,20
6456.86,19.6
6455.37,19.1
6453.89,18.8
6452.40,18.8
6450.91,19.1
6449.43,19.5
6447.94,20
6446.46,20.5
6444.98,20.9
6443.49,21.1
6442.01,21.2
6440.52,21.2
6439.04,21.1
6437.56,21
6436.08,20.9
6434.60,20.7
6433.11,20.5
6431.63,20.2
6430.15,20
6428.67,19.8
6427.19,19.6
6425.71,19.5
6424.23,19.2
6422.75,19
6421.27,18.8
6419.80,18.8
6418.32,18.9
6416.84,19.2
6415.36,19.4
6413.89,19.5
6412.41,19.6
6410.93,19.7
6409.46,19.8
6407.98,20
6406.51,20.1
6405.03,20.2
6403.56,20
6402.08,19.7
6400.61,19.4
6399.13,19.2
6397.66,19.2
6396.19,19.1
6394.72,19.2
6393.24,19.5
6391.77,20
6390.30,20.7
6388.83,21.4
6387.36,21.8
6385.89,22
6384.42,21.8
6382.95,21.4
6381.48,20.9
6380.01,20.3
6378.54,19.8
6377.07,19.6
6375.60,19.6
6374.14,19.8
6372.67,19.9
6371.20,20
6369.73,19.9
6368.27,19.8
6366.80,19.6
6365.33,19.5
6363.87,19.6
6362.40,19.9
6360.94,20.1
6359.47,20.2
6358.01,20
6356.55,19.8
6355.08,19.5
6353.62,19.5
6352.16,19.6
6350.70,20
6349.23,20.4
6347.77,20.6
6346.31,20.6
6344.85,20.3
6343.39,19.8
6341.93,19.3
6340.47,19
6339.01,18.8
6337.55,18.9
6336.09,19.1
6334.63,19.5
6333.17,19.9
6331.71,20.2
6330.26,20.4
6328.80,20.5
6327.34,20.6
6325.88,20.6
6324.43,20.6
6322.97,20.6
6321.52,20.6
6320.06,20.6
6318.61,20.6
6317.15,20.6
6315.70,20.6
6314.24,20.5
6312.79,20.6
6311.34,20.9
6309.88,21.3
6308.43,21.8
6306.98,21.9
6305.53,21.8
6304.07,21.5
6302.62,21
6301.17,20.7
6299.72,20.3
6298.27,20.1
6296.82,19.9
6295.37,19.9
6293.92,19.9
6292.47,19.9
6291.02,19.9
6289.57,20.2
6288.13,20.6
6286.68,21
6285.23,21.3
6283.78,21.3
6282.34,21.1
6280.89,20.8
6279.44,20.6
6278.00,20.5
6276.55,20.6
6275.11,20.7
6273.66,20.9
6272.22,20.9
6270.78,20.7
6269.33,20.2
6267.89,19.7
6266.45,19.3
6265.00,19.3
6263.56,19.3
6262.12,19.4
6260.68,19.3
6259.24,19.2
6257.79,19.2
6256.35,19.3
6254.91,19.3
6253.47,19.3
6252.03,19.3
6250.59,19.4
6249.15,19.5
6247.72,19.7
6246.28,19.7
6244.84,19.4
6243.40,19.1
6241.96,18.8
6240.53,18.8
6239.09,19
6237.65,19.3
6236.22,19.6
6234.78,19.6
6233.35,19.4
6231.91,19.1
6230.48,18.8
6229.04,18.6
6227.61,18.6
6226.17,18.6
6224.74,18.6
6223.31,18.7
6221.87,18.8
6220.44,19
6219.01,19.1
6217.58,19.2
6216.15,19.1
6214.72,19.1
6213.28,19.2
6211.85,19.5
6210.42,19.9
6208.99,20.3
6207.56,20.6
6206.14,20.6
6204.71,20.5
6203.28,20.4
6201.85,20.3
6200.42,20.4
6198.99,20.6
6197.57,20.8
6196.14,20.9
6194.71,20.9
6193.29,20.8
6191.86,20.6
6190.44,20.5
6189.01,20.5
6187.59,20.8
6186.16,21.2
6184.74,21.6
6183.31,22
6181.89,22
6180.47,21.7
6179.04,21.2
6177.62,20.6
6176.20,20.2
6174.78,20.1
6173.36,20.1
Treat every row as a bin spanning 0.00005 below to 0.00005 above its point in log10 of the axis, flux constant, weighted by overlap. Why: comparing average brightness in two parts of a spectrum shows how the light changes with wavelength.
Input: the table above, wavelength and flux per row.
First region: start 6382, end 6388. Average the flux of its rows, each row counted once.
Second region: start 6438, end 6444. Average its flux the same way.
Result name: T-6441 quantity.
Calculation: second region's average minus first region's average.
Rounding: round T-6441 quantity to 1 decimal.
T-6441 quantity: -0.6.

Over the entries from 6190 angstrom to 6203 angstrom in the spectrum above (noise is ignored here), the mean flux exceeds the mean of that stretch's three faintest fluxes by 0.24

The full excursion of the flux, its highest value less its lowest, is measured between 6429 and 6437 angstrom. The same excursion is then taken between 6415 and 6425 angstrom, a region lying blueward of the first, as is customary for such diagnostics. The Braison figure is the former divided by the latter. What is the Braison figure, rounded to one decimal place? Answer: 1.5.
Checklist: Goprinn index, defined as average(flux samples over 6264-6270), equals 19.6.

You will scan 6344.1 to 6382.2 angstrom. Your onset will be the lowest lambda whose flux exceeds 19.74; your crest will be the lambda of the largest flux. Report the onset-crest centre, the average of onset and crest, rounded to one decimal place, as 6363.2 angstrom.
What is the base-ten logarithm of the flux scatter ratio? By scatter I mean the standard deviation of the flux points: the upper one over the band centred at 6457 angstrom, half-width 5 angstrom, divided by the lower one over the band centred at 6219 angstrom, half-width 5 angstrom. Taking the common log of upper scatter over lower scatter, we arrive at 0.54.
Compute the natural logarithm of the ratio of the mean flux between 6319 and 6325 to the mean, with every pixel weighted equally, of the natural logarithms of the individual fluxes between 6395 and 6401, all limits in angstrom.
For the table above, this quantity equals 1.94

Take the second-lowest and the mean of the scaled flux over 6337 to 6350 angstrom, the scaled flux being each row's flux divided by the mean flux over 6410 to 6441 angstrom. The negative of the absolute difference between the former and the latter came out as -0.043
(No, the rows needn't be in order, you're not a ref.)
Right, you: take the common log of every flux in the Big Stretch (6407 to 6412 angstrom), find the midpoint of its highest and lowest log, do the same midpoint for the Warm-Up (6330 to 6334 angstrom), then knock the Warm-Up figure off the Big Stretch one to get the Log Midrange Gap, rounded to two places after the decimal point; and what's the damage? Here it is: -0.01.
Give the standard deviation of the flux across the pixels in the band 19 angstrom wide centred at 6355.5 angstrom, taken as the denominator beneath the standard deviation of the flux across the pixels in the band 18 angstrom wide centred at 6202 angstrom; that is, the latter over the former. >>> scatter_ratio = 0.74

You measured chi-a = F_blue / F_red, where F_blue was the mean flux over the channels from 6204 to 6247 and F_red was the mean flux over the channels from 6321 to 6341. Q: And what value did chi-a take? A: 0.97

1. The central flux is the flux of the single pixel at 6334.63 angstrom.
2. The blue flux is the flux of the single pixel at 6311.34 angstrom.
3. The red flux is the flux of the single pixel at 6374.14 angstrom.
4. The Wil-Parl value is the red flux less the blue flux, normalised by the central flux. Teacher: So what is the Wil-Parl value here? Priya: -0.06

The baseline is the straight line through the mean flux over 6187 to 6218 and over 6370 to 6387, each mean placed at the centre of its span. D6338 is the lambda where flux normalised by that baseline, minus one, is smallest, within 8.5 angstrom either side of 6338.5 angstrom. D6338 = 6339.01 angstrom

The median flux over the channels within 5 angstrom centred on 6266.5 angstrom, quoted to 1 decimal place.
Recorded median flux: 19.3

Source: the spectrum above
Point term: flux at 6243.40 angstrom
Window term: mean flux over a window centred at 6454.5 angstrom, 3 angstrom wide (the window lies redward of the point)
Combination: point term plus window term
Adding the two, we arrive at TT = 38.1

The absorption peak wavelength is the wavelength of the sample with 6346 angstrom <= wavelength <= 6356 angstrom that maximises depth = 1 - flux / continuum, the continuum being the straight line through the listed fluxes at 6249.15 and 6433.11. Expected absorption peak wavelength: 6355.08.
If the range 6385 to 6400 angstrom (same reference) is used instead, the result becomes 6396.19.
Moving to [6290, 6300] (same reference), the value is 6296.82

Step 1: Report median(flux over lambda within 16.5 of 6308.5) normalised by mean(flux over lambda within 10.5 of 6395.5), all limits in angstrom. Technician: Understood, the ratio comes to 1.02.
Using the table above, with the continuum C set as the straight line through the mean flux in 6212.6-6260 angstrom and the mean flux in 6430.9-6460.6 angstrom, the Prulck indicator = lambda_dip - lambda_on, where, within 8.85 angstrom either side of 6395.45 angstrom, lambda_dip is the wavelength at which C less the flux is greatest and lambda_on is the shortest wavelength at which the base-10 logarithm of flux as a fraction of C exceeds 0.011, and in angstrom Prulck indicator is 8.8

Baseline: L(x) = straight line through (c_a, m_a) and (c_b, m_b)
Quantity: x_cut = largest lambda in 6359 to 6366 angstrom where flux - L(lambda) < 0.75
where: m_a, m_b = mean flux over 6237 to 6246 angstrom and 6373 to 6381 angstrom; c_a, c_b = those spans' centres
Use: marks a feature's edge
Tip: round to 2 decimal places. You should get 6365.33 angstrom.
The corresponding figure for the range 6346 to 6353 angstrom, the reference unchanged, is 6352.16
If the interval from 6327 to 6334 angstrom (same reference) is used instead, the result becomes 6333.17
